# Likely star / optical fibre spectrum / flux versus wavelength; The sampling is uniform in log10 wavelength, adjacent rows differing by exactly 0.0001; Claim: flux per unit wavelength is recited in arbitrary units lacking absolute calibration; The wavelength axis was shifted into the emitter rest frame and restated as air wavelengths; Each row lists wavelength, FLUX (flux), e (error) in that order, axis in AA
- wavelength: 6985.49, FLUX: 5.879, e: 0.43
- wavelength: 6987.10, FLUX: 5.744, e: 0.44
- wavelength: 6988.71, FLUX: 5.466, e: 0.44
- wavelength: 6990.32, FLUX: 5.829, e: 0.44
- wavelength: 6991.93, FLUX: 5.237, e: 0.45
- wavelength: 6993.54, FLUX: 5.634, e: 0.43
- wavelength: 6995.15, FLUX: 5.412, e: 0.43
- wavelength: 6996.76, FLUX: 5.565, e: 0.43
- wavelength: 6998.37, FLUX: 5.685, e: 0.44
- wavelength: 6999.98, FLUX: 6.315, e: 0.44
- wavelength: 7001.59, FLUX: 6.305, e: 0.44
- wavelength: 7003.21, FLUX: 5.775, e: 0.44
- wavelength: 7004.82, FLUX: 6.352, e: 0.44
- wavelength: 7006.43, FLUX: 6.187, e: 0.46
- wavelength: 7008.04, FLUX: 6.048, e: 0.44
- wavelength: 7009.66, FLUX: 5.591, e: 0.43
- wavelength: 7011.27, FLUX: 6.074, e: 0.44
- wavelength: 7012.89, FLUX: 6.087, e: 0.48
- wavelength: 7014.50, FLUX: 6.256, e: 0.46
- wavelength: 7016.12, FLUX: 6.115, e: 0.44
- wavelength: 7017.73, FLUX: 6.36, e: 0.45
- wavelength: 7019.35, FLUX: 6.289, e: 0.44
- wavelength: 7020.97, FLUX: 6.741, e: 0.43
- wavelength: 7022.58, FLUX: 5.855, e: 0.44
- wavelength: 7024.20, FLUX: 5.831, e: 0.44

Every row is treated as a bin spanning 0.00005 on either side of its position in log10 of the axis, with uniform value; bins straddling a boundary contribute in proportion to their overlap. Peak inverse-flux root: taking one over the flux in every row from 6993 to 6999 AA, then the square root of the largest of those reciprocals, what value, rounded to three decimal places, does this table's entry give 0.430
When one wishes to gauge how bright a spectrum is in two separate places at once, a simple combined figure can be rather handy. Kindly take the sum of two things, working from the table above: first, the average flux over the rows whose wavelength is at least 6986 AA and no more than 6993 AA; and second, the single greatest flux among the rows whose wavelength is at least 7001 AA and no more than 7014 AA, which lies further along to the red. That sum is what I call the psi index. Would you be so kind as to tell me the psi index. 11.9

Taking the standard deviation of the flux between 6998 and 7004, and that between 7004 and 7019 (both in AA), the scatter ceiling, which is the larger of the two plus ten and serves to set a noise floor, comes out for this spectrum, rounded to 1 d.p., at 10.3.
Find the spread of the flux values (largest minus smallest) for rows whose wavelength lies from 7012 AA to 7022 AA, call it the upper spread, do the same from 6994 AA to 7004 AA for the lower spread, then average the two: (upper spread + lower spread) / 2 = 0.78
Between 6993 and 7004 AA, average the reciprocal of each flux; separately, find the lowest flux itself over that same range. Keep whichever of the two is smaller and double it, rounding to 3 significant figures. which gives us 0.345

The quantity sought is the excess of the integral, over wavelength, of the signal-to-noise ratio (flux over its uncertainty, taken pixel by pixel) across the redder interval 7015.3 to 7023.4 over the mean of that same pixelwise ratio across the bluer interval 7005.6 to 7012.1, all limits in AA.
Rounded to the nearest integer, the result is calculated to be 102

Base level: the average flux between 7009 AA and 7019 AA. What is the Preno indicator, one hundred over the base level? 16.4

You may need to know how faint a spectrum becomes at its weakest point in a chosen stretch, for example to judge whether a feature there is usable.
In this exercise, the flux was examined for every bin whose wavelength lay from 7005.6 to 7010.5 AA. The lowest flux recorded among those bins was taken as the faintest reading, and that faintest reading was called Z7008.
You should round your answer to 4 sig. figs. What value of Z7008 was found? 5.591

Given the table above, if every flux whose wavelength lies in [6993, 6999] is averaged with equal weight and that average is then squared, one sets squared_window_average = 31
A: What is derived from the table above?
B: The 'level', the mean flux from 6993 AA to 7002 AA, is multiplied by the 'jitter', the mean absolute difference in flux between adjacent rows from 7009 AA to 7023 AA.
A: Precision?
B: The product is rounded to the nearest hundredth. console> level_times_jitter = 1.79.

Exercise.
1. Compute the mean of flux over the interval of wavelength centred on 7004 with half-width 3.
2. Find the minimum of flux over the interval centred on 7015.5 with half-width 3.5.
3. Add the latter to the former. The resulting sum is 12.2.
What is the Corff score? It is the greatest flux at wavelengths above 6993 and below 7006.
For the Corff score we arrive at 6.352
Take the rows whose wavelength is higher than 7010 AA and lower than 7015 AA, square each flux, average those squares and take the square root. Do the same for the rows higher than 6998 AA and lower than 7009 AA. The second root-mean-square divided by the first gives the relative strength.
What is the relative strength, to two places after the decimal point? 0.99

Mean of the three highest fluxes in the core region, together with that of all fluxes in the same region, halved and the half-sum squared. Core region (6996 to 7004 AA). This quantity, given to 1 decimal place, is 36.4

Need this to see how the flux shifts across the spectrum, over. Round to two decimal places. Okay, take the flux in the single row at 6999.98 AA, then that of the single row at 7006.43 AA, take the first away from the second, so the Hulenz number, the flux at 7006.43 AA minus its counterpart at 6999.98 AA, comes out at -0.13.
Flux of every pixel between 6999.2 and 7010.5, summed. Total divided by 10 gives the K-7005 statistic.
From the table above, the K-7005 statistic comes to 4.3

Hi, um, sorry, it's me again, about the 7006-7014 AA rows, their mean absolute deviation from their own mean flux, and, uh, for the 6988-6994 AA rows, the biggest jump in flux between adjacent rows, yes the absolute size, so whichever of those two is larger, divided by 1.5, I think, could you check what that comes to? 0.39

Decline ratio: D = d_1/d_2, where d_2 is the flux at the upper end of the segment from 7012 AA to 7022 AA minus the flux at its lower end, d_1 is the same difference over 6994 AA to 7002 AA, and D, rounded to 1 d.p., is 1.4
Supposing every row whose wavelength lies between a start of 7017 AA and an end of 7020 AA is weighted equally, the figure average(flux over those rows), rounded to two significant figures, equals 6.3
